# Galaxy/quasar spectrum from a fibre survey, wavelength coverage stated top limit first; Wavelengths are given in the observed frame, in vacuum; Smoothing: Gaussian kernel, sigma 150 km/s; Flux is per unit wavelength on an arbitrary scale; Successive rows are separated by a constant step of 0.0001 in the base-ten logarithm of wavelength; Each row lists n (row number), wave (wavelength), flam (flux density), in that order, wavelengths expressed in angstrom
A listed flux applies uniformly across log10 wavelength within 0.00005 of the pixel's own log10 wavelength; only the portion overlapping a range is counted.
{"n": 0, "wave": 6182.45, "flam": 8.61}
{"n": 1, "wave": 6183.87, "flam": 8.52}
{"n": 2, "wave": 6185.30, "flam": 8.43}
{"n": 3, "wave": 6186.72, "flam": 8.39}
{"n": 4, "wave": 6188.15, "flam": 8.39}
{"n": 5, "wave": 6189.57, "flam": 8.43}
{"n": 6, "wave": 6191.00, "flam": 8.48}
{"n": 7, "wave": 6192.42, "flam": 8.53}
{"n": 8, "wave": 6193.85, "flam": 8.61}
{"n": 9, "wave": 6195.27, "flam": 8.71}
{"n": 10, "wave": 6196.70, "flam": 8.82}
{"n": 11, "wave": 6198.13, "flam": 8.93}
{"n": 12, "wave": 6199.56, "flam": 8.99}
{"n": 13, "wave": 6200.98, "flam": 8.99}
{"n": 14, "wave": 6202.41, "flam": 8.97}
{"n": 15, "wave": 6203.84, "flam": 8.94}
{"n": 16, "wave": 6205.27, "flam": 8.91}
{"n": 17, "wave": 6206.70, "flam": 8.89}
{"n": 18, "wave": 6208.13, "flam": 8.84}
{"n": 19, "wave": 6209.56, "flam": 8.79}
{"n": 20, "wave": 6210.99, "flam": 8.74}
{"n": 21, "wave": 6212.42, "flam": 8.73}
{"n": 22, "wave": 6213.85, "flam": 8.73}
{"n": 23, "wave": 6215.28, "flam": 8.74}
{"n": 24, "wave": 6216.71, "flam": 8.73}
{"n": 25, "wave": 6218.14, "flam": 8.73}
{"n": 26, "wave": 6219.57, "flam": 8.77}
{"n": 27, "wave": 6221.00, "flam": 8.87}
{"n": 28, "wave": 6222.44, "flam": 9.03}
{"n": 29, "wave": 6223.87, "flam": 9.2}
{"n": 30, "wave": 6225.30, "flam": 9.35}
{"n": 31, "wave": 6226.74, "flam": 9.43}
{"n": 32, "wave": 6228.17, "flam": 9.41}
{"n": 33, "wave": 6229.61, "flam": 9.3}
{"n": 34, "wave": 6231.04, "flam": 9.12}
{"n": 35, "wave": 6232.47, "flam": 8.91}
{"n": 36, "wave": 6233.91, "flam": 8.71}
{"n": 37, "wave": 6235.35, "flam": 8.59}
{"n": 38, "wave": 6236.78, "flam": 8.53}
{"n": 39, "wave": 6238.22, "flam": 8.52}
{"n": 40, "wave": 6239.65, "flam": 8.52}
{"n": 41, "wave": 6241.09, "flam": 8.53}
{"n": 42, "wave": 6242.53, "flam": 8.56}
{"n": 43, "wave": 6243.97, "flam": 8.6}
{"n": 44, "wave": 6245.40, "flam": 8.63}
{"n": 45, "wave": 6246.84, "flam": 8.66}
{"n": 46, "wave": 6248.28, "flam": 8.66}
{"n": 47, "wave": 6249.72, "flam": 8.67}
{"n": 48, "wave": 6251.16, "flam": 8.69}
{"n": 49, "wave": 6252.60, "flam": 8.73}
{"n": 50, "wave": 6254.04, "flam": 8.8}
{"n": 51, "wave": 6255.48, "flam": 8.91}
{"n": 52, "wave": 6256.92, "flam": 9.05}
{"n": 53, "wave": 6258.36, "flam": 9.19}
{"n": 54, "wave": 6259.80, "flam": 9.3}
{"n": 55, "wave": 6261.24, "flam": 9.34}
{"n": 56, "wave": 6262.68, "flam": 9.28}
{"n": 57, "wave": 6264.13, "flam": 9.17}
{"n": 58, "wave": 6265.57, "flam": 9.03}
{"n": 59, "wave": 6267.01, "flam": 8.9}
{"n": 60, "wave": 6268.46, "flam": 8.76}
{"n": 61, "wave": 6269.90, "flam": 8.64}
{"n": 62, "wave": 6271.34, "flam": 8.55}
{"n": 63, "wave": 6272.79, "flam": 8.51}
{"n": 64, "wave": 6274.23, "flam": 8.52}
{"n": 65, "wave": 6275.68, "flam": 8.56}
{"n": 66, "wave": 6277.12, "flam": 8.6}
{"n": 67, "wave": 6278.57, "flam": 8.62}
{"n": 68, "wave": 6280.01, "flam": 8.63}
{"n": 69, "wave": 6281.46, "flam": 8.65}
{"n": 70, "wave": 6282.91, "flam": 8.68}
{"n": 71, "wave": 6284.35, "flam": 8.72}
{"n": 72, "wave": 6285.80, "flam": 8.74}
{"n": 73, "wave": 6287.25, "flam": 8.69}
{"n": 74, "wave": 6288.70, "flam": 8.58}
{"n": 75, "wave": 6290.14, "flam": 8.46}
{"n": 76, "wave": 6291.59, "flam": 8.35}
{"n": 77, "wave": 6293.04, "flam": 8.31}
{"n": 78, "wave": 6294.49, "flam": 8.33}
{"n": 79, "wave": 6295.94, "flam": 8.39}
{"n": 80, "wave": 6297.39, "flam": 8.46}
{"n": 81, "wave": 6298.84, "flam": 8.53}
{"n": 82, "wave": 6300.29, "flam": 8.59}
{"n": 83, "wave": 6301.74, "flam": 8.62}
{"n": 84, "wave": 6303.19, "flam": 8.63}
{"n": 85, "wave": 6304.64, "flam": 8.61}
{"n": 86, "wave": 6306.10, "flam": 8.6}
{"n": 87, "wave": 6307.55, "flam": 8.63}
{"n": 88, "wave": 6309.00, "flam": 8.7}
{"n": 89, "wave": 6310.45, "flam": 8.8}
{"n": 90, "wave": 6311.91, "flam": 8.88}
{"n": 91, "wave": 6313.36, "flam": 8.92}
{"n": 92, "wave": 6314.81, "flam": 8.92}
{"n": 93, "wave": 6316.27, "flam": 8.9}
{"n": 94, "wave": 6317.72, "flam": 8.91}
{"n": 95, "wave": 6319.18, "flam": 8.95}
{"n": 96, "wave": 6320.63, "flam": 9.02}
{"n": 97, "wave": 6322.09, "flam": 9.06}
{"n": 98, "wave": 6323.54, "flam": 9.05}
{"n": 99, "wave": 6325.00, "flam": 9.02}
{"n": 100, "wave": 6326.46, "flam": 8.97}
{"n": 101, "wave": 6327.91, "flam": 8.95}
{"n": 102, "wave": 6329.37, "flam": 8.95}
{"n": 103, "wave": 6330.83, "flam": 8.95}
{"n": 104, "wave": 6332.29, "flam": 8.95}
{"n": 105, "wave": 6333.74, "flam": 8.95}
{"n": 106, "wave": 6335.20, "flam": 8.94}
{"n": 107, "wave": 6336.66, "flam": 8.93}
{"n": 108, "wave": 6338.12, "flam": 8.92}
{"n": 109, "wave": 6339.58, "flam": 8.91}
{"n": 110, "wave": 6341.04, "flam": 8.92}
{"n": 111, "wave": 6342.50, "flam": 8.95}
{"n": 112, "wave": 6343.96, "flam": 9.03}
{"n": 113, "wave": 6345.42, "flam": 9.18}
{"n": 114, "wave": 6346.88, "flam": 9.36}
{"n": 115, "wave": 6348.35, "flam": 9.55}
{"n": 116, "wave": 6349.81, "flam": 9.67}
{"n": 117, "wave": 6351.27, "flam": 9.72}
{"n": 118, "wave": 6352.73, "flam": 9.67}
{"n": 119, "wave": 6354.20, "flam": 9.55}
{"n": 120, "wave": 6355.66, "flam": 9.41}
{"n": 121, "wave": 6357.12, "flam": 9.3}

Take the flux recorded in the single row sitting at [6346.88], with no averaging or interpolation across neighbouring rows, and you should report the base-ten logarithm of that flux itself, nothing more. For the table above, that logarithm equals 0.971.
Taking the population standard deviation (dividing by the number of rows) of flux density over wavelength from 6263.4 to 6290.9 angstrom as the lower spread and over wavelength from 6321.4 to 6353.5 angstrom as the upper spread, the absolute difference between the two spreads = 0.10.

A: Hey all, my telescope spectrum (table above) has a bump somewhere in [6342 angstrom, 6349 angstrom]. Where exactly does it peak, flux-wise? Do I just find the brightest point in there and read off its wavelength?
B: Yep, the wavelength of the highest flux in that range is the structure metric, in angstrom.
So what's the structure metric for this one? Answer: 6348.35 angstrom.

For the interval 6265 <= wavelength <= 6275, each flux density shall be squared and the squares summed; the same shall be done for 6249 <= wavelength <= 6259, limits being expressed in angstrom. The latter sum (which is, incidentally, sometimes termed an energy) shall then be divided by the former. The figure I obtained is 1.04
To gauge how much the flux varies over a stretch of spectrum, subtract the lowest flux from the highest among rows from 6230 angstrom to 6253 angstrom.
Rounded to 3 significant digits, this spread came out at 0.600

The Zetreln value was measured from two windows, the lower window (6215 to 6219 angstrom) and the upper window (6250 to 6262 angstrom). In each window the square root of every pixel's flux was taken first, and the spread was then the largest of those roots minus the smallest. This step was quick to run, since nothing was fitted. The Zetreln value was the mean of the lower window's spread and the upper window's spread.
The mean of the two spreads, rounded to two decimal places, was 0.05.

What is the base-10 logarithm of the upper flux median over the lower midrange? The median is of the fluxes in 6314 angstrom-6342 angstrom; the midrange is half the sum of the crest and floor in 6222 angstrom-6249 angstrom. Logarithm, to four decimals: -0.0012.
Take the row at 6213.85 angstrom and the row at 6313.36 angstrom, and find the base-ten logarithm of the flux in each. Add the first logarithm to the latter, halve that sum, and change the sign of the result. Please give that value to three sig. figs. -0.946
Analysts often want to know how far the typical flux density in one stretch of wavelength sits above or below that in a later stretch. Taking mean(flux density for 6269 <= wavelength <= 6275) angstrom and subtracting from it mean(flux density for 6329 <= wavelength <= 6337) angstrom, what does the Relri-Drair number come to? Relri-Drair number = -0.4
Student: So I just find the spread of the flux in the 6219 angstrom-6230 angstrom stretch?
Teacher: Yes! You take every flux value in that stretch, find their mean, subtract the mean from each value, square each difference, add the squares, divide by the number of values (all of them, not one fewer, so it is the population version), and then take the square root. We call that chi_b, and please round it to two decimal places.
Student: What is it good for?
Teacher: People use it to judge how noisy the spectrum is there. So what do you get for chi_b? 0.24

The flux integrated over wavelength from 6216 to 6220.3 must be 37.6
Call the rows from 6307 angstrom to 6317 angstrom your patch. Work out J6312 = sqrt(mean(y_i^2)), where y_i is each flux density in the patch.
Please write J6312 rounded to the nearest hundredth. 8.82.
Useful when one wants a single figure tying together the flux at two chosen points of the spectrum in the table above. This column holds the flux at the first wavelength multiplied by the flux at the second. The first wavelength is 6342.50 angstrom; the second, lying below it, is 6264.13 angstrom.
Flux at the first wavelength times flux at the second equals 82.1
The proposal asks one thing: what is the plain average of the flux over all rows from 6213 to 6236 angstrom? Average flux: 8.98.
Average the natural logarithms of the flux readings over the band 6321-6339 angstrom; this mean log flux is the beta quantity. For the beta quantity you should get 2.19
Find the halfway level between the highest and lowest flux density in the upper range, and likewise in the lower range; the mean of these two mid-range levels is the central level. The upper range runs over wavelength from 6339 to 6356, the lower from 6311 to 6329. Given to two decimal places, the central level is 9.14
